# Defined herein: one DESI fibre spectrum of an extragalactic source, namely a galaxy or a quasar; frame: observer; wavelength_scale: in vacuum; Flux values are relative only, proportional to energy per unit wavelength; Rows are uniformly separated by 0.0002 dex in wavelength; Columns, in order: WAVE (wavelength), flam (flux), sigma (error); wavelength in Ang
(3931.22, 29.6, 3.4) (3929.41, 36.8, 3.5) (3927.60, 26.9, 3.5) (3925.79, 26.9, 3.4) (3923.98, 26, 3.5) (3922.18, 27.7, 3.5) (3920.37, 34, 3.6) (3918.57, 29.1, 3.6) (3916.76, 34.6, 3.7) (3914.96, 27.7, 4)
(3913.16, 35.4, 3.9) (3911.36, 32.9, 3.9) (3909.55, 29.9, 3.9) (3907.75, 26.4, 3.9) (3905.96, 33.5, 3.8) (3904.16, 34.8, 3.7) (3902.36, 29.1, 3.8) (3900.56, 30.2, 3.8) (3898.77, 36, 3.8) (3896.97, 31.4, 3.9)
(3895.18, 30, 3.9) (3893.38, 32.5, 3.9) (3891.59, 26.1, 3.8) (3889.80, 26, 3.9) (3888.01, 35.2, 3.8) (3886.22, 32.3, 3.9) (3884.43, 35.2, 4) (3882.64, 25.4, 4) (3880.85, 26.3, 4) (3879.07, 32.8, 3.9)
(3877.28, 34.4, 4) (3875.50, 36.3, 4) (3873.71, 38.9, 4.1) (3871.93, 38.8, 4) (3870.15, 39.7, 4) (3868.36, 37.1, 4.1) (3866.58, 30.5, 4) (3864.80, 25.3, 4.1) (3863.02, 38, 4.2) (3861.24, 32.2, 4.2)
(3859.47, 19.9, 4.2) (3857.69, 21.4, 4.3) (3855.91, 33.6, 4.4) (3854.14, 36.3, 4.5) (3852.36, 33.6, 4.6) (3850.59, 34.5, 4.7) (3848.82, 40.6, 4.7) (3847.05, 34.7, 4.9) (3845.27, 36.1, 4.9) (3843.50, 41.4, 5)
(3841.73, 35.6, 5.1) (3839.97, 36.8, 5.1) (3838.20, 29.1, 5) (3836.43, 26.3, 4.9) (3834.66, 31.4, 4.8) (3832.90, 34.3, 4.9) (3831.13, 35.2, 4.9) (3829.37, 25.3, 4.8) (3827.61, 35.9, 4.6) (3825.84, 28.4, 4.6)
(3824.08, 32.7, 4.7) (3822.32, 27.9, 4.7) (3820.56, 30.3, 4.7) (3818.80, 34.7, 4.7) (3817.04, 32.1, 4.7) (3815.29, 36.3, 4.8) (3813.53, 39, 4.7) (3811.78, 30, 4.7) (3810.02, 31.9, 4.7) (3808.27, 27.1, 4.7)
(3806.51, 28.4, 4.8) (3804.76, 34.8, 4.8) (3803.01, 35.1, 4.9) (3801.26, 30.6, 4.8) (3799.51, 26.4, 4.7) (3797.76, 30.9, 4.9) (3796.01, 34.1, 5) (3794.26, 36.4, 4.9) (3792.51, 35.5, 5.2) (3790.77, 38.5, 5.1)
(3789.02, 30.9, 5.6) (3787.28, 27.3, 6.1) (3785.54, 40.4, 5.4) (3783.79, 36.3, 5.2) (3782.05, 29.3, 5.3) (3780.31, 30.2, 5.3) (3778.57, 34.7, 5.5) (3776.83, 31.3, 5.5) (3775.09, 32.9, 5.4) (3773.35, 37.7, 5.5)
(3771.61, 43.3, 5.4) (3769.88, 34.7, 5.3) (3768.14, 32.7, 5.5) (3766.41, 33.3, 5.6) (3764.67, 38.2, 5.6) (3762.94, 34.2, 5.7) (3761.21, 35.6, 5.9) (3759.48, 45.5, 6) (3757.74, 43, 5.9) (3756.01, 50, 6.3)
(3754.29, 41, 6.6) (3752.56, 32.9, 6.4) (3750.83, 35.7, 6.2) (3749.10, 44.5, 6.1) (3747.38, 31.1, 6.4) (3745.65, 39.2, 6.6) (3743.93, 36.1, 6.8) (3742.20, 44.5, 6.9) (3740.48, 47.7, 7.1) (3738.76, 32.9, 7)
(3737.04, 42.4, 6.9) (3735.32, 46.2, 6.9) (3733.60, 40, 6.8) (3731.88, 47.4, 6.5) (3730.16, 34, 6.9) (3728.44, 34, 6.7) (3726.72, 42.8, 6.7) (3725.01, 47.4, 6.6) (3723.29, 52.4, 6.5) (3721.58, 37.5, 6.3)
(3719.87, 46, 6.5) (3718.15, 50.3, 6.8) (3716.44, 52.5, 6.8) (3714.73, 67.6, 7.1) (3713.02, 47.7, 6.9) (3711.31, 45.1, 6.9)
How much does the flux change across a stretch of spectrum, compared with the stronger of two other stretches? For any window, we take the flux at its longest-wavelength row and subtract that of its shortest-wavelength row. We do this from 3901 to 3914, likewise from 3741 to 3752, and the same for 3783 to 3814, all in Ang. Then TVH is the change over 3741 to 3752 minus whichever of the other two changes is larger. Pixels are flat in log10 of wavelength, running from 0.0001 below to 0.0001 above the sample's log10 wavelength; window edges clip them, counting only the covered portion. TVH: -15.1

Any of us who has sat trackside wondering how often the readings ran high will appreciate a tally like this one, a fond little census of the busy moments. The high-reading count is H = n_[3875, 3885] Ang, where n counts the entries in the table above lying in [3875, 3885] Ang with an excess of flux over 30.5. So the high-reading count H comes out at 4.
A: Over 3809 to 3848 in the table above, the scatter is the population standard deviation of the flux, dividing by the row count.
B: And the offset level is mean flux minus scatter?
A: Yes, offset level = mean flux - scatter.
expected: 28.9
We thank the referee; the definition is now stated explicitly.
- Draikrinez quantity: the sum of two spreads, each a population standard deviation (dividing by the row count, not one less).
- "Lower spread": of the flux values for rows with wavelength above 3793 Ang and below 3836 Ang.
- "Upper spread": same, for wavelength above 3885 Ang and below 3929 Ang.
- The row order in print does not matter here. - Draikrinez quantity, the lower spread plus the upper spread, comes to 6.9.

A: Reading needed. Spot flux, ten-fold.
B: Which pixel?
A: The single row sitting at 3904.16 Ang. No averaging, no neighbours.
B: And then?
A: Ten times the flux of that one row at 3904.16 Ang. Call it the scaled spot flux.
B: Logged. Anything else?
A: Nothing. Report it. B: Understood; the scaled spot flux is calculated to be 348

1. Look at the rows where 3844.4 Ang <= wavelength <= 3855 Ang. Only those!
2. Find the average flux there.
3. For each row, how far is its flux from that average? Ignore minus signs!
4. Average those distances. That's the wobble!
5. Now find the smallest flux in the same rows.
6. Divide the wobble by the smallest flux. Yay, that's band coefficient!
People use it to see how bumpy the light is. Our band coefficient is 0.051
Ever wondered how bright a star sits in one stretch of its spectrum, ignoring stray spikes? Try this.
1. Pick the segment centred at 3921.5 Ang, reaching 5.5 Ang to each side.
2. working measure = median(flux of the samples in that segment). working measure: 28.4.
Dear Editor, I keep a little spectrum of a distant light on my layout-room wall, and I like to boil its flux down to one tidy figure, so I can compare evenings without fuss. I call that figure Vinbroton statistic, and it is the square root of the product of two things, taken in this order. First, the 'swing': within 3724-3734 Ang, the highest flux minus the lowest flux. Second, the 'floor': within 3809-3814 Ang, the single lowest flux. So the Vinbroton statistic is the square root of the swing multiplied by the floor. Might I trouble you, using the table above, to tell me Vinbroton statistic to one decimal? 20.0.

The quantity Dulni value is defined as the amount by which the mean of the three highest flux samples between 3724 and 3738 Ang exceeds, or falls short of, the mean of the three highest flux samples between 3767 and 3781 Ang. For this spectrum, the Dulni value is 8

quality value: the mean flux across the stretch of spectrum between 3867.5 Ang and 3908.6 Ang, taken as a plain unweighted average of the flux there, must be 32.5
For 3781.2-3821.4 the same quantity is 32.9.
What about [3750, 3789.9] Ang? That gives 36.1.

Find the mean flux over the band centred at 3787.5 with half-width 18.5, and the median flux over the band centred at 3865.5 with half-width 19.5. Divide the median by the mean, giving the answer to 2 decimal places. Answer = 1.02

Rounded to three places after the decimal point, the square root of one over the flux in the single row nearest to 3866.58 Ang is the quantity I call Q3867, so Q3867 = 0.181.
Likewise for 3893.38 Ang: 0.175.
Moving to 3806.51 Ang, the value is 0.188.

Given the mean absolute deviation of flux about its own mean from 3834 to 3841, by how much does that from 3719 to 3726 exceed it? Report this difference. 1.0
